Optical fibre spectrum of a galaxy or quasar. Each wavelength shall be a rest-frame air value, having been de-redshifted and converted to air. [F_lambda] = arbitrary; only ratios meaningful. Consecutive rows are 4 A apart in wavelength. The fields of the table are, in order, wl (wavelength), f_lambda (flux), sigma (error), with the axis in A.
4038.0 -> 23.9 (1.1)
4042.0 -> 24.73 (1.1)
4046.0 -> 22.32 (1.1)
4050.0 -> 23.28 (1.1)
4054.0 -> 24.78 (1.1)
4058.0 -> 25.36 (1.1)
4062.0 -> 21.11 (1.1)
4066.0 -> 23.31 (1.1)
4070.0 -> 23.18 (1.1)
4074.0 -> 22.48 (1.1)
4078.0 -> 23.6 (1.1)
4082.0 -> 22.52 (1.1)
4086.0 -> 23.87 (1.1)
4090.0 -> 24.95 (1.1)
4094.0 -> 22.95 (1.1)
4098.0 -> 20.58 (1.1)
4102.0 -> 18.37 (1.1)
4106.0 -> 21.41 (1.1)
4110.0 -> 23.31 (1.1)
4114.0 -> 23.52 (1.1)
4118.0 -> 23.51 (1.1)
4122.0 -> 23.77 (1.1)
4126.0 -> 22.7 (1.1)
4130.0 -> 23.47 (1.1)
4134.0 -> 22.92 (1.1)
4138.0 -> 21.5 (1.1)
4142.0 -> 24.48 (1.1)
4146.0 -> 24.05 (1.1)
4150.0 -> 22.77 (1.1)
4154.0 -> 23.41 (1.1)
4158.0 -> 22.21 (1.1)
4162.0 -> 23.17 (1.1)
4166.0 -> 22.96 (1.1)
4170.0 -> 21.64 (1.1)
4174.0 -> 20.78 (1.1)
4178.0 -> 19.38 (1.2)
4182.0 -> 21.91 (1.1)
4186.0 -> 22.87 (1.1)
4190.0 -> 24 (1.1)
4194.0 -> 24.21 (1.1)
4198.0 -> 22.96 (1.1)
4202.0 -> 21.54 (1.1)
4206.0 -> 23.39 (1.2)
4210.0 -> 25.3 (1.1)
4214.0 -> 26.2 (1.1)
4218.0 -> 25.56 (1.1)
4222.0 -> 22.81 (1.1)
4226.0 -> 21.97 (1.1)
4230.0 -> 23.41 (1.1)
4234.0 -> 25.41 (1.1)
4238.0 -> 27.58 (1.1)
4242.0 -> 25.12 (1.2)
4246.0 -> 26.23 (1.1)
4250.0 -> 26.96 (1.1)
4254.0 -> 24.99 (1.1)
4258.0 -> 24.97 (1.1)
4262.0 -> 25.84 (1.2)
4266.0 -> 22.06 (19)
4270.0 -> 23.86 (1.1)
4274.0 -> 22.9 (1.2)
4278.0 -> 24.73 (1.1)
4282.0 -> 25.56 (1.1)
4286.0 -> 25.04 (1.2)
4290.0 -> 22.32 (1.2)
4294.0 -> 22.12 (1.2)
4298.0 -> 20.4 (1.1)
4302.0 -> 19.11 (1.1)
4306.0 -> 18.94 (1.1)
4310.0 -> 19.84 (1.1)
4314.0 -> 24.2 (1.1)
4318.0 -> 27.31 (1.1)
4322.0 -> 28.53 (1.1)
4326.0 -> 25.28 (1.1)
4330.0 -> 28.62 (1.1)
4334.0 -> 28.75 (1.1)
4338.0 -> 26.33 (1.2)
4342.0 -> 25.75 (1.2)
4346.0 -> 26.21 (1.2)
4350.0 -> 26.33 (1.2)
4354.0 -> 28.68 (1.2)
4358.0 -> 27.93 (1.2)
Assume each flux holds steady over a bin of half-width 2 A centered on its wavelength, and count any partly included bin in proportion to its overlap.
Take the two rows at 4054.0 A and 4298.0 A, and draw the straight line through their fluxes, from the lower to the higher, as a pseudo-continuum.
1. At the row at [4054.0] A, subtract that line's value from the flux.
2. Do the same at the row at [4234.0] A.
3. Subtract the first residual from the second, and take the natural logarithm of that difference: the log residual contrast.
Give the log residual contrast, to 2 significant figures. 1.4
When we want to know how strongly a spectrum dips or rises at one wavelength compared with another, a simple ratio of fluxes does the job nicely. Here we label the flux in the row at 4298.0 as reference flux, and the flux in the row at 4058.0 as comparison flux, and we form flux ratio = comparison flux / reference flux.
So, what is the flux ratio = 1.24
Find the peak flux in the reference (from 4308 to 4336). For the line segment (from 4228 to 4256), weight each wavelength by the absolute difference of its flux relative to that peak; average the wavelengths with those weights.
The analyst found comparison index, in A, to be 4240.8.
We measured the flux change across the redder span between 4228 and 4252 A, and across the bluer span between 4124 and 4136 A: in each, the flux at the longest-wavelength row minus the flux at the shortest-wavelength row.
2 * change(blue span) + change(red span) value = 4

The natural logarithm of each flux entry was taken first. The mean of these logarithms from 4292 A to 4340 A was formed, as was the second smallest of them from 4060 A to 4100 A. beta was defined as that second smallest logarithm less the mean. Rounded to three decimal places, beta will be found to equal -0.121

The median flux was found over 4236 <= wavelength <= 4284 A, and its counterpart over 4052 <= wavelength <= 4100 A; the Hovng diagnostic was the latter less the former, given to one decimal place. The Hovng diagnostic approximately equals -1.8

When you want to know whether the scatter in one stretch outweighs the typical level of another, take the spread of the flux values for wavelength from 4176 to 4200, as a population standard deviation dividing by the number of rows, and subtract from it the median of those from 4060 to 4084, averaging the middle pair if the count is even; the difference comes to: -21.2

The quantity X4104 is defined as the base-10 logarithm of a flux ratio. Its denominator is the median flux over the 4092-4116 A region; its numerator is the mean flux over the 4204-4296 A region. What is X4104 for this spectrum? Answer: 0.044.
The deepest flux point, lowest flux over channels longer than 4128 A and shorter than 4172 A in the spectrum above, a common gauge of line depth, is 21.5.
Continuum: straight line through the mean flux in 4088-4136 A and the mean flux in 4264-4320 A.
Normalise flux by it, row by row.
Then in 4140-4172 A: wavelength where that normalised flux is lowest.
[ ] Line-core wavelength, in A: 4170.0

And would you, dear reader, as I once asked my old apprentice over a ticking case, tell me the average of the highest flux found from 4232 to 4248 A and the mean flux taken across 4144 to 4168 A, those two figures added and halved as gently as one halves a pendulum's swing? 25.3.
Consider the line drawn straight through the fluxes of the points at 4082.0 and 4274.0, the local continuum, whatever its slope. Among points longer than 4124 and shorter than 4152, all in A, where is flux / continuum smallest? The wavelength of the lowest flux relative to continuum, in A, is 4138.0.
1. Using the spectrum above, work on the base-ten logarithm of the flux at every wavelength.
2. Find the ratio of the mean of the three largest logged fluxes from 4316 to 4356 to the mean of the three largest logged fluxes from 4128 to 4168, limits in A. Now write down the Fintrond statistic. 1.06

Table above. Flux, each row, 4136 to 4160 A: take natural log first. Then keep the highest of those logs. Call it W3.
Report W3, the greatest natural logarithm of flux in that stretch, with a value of 3.20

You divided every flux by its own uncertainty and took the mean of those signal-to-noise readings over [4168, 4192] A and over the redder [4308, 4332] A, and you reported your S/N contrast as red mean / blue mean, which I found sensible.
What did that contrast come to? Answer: 1.19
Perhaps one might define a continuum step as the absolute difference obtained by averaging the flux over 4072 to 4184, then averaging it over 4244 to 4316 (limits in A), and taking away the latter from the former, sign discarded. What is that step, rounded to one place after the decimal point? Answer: 0.8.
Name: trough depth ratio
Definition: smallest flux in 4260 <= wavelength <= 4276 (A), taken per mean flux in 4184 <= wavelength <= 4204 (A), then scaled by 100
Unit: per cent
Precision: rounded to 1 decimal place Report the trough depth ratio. 95.4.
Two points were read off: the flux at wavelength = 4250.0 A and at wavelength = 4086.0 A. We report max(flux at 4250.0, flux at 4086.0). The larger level 27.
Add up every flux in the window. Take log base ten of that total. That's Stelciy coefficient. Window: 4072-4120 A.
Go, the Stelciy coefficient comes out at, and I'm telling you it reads 2.43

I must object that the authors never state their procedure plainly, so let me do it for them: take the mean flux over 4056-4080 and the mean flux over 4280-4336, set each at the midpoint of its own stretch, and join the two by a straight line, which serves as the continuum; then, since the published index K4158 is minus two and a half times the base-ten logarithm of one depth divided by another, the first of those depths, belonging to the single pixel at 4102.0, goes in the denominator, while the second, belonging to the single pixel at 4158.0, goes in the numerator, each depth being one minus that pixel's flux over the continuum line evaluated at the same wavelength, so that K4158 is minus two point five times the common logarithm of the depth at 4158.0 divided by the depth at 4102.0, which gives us 1.5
